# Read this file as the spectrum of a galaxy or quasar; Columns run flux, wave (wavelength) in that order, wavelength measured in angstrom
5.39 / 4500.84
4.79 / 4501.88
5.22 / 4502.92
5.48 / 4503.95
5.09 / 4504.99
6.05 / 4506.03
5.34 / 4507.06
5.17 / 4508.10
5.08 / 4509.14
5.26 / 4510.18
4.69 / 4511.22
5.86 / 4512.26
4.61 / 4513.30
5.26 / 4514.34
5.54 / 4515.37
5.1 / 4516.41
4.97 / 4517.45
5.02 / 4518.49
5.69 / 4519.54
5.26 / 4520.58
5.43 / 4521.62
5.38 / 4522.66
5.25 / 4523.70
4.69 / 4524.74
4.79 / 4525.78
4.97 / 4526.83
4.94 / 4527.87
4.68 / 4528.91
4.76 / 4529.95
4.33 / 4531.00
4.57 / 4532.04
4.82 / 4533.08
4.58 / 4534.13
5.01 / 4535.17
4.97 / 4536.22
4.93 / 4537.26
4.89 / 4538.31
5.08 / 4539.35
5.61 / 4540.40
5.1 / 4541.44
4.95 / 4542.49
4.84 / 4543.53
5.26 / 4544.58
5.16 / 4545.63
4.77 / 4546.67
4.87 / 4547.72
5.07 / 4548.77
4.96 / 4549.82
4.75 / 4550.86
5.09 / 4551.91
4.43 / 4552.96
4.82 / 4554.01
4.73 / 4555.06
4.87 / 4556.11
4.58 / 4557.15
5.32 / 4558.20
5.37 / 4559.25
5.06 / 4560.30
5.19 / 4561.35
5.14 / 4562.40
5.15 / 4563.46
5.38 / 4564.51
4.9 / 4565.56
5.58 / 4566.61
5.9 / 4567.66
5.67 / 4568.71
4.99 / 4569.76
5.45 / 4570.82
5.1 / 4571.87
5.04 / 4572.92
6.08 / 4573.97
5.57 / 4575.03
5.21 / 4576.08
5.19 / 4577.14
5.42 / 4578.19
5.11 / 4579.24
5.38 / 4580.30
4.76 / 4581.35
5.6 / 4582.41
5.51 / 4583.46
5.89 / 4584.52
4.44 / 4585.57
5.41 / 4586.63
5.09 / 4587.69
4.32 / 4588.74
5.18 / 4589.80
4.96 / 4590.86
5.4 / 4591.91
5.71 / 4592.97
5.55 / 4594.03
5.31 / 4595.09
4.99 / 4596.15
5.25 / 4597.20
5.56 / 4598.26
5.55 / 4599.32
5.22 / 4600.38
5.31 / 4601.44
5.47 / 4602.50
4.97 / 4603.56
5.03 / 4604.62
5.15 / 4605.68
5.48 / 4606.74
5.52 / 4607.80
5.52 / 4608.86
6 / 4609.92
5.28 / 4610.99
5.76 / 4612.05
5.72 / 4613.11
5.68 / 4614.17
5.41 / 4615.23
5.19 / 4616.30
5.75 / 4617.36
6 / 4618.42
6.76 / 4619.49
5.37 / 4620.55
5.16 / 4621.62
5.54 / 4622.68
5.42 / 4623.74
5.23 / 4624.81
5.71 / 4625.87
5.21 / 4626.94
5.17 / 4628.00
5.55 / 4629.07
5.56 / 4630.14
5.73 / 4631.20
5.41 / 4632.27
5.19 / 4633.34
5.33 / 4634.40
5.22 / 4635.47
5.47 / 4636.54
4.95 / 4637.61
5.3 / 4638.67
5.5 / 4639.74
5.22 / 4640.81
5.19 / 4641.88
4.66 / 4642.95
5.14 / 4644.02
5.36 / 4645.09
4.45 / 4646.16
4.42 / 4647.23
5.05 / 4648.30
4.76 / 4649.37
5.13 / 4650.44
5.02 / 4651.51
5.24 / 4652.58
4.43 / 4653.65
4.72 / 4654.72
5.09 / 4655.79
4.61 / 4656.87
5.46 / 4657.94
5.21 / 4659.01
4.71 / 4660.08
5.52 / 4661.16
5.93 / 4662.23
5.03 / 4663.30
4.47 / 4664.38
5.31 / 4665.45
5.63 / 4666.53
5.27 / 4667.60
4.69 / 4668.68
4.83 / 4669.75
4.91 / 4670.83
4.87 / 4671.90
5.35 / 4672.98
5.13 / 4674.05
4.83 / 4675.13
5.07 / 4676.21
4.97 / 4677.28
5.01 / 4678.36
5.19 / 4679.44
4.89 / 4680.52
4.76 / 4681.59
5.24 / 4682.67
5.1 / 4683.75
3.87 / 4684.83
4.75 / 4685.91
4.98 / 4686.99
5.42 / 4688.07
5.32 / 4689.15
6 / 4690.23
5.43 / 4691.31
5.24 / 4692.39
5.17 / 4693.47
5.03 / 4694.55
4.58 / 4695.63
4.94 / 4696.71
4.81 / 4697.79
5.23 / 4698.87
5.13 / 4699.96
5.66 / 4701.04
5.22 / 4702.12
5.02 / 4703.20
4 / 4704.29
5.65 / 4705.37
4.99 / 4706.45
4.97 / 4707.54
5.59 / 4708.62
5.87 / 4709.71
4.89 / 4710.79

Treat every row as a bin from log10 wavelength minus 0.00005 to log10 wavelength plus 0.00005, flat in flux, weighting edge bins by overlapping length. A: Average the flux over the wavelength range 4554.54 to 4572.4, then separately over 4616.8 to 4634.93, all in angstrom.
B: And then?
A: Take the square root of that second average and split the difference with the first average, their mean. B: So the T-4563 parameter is 3.78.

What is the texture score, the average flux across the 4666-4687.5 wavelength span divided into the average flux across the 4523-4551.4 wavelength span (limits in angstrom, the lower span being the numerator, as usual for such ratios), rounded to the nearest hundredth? 0.99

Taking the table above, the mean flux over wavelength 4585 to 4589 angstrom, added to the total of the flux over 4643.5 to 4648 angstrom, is 24.2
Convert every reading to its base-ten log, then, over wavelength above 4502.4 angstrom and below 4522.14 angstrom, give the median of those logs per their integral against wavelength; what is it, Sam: 0.0507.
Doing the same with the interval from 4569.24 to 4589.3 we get 0.0498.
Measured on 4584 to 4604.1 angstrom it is 0.0502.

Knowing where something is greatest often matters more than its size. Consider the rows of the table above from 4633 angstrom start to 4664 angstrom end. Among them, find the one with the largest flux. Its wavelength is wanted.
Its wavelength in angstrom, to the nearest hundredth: 4662.23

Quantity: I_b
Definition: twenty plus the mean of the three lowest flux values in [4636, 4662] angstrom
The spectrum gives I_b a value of 24.4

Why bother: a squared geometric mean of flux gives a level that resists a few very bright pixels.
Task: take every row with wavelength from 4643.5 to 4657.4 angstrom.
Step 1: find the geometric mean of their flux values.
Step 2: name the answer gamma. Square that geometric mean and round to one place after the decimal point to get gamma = 23.7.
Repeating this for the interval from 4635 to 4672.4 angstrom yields 25.4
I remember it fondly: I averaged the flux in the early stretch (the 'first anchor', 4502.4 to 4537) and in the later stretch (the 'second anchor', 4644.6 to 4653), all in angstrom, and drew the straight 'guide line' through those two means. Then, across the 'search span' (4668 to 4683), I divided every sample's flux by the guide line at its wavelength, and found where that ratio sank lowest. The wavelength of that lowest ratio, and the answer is 4668.68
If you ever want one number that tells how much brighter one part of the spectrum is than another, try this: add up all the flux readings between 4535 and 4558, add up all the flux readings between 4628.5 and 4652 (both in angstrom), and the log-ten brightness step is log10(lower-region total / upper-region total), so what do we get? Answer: -0.019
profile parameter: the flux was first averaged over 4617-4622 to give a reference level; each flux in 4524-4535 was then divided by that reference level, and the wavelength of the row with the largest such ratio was 4526.83 angstrom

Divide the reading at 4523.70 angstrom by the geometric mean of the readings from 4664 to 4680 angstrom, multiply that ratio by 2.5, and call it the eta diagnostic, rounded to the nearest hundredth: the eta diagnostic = 2.61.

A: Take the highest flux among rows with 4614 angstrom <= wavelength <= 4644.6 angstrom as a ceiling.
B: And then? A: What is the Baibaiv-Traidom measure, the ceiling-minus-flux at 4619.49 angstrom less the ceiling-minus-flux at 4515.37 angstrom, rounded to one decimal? -1.2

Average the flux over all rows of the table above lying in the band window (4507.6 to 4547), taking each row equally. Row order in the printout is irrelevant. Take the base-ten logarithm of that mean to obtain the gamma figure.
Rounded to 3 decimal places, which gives 0.702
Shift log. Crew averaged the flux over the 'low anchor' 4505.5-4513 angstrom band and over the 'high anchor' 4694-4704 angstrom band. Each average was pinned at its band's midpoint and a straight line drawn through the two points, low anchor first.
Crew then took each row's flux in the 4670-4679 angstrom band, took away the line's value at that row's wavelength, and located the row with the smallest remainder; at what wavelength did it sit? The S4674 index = 4675.13 angstrom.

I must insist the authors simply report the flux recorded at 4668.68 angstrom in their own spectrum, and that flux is 4.69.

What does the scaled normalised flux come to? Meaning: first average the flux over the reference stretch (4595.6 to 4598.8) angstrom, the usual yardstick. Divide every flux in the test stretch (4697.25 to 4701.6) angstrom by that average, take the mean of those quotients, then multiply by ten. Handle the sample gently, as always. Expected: 9.9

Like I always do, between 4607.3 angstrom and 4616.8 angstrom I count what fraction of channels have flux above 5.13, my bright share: 1.0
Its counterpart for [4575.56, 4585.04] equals 0.8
